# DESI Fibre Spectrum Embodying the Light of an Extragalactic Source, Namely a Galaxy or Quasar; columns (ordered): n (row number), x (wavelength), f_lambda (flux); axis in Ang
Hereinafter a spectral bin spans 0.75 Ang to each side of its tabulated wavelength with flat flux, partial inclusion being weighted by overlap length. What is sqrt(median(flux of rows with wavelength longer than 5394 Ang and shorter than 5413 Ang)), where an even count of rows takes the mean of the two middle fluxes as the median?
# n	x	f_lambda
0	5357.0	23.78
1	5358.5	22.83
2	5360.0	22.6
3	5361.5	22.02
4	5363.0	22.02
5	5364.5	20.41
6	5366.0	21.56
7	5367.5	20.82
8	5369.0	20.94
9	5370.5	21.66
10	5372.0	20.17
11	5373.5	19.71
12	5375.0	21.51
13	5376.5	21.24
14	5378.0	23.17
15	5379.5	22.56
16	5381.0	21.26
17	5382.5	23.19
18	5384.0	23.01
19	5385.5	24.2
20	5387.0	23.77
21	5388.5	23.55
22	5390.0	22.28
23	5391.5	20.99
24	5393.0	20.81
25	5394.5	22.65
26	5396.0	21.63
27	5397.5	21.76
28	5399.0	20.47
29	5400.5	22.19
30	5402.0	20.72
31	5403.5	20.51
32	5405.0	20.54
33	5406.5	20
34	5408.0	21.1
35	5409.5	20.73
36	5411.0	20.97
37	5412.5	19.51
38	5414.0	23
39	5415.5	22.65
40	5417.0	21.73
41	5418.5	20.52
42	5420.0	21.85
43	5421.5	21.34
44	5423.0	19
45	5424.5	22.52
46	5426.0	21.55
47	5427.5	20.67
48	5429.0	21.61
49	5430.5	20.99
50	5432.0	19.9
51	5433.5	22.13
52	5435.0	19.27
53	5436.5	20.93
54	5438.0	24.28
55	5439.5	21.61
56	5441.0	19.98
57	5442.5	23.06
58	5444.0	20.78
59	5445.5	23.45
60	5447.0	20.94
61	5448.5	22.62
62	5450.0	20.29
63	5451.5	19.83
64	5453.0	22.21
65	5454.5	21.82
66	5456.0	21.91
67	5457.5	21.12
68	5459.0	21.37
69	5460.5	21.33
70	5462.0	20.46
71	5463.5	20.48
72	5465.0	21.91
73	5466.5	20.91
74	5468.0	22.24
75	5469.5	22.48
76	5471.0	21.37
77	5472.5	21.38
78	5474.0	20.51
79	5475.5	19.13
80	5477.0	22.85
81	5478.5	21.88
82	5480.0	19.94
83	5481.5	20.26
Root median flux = 4.55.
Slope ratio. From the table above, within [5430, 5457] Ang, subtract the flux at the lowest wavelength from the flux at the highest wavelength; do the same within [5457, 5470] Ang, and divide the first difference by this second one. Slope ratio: 0.7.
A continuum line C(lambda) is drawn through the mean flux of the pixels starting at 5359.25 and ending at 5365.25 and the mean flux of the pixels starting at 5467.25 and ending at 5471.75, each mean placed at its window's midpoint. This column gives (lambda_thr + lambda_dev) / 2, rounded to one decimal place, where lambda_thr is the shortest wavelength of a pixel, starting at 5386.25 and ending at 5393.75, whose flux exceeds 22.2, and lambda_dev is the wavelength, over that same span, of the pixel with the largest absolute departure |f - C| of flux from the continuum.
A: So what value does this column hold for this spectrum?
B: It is 5387.0 Ang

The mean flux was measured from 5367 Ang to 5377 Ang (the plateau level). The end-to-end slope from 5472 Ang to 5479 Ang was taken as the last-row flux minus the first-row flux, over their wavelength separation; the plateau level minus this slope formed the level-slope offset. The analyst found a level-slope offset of 20.8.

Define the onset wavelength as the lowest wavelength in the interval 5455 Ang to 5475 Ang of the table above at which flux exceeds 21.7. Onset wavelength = 5456.0 Ang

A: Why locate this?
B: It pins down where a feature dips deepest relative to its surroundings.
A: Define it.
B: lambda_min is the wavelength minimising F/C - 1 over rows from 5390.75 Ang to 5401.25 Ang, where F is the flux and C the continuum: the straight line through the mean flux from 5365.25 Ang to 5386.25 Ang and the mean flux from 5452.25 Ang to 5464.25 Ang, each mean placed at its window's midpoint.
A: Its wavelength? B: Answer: 5399.0 Ang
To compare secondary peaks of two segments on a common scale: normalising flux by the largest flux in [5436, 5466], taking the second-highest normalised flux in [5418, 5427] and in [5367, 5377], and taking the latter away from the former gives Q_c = 0.014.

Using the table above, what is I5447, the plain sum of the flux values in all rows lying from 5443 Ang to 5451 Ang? 108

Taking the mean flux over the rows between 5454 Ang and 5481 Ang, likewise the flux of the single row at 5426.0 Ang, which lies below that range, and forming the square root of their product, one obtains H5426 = 21.4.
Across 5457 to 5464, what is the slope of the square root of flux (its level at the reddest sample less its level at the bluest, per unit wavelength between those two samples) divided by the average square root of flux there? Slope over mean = -0.003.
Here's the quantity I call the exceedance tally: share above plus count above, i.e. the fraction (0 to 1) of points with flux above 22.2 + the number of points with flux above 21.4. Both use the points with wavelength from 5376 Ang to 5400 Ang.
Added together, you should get 11.6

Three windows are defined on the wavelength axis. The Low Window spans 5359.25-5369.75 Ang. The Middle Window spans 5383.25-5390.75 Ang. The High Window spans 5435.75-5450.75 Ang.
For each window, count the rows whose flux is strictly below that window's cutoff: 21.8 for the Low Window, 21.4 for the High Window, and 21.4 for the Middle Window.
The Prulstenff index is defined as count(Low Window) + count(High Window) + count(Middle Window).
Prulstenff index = 9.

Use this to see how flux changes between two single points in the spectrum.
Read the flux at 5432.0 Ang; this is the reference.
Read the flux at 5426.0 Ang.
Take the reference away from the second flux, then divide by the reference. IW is 0.08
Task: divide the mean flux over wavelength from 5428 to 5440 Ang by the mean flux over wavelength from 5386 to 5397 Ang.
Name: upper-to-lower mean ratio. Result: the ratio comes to 0.96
